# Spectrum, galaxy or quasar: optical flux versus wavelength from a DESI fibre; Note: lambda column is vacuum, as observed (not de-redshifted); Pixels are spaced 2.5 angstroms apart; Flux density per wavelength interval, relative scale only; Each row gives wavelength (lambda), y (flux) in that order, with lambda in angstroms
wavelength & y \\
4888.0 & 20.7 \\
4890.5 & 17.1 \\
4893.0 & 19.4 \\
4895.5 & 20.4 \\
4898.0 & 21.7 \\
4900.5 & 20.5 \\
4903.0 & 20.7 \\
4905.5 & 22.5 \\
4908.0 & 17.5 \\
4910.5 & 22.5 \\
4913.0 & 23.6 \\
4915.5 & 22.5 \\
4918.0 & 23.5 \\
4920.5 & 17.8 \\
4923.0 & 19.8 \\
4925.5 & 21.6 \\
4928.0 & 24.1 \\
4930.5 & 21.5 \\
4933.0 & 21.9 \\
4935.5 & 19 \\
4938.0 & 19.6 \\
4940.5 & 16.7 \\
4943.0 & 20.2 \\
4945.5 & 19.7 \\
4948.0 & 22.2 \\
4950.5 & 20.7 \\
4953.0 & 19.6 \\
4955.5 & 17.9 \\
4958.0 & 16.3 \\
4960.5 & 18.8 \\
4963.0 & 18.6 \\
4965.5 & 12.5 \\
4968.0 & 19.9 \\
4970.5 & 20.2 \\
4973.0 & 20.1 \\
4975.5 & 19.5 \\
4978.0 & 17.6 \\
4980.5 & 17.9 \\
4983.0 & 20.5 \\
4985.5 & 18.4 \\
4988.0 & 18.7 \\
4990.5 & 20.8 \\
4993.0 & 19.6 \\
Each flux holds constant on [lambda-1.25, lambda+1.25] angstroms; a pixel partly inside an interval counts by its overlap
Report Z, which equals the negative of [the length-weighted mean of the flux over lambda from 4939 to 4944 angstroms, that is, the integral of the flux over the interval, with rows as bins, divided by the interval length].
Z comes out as -18.4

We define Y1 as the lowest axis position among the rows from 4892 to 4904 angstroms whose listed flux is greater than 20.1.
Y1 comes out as 4895.5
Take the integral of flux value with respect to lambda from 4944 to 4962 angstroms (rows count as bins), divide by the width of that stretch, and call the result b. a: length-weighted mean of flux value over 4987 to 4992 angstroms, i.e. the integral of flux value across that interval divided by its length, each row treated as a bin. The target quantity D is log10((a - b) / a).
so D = -1.6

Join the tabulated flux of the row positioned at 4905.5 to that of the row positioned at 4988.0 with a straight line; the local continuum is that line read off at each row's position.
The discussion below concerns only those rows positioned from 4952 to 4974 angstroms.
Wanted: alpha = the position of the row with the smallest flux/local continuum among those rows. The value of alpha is 4965.5 angstroms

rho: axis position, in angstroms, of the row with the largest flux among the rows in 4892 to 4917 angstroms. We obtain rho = 4913.0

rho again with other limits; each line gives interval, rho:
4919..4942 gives 4928.0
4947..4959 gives 4948.0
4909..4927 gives 4913.0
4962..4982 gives 4970.5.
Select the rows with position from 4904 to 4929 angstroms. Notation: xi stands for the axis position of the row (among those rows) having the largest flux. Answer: 4928.0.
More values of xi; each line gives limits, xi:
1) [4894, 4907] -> 4905.5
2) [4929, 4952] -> 4948.0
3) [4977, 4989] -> 4983.0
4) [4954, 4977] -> 4970.5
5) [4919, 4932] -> 4928.0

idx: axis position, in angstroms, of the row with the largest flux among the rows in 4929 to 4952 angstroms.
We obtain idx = 4948.0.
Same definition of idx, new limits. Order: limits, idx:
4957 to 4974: 4970.5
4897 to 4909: 4905.5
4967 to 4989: 4983.0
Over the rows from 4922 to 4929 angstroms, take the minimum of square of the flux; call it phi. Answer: 392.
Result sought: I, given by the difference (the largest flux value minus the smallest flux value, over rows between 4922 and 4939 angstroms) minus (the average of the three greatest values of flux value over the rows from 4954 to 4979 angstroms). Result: -15.0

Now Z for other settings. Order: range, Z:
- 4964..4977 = -18.4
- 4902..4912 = -20.9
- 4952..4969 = -17.6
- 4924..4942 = -20.6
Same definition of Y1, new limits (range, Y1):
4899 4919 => 4900.5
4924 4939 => 4925.5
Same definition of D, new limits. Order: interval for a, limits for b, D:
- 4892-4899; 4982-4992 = -1.3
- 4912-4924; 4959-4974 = -0.8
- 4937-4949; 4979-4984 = -1.5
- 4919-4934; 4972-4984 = -1.0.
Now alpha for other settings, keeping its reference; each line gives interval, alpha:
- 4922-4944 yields 4940.5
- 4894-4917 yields 4908.0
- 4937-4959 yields 4940.5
